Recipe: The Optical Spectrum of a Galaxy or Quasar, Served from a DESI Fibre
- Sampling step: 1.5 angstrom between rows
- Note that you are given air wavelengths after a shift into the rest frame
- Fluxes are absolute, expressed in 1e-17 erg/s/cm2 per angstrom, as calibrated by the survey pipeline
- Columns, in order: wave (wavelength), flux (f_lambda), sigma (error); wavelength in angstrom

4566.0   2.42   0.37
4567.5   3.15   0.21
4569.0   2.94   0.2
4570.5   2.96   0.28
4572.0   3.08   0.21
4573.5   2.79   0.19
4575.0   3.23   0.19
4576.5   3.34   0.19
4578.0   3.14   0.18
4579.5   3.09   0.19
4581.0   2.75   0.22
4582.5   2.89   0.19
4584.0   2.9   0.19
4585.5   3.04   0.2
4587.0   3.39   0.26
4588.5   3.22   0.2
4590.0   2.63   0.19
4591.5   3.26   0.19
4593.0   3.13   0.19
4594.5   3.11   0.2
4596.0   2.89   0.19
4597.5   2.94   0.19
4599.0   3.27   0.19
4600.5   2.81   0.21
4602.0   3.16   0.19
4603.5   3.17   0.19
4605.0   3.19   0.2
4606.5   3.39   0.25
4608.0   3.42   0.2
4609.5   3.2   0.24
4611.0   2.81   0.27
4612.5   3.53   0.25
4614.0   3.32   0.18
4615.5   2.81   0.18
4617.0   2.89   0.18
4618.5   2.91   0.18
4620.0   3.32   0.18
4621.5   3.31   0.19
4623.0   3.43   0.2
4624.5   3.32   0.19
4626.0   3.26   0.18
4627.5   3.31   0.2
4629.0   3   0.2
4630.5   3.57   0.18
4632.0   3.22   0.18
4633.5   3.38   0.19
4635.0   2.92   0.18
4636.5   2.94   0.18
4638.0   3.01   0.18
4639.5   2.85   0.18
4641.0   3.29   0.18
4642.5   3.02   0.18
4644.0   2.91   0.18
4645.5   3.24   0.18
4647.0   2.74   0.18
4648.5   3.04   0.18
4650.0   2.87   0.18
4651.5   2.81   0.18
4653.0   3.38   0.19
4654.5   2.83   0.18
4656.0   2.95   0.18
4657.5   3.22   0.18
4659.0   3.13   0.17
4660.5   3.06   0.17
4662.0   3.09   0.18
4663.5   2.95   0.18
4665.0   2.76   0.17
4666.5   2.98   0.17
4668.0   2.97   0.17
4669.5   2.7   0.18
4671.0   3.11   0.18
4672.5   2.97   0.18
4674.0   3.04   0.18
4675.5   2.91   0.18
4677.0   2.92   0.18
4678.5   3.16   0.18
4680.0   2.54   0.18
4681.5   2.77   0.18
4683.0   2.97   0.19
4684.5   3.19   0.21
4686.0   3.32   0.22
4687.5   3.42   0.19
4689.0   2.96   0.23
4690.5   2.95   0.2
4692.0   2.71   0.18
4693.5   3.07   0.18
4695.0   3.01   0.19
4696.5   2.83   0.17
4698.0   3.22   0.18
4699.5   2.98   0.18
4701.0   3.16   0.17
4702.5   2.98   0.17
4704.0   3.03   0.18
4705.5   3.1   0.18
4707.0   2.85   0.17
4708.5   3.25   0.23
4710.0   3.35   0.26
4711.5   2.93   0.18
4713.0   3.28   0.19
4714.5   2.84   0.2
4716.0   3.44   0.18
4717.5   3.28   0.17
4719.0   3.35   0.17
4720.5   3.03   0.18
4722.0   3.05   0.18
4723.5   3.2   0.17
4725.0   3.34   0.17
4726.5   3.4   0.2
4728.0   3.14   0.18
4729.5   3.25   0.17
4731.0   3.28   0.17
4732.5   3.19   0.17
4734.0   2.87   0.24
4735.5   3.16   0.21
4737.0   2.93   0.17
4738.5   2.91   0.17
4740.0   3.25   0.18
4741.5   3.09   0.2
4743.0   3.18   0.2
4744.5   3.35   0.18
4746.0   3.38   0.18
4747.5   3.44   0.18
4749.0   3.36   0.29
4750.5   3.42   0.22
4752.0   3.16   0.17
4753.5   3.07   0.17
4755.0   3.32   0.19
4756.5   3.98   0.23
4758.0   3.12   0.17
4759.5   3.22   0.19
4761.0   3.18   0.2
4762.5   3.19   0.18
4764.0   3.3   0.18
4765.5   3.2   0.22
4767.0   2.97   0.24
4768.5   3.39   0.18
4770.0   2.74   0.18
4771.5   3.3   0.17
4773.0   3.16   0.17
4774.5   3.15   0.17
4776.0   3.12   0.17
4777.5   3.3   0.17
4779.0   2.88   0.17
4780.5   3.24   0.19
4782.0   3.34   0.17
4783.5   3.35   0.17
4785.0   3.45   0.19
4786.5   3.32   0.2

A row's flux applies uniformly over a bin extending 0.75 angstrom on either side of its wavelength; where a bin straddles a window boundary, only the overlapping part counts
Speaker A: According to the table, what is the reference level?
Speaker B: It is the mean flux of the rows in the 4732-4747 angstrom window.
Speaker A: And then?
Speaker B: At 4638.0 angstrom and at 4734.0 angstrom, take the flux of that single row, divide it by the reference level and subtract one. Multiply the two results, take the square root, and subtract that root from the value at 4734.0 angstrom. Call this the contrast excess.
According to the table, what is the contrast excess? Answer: -0.14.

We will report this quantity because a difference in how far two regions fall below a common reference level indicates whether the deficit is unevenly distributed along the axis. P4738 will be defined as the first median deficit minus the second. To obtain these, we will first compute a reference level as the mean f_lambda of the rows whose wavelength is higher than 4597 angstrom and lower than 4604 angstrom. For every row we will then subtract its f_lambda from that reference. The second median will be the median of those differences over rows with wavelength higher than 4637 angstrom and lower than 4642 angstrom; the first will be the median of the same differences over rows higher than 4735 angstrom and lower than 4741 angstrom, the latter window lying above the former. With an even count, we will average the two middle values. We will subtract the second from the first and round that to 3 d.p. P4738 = -0.035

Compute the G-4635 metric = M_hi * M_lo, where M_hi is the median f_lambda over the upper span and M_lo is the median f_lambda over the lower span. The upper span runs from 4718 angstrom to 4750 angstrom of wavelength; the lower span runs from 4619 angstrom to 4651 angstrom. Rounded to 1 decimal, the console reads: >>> 10.3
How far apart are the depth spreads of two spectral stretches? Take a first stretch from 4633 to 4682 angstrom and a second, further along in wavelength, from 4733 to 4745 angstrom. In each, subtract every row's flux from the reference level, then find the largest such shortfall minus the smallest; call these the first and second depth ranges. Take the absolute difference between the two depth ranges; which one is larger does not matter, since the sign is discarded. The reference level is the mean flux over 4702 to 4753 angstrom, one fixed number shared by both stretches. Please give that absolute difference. 0.36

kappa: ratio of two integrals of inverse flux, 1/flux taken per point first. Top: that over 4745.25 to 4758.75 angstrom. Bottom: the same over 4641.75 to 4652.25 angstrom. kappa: 1.1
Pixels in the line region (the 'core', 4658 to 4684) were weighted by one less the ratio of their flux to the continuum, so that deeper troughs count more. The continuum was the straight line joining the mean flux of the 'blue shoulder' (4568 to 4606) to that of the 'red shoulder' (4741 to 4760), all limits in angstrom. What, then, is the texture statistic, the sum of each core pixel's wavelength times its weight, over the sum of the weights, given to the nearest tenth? 4673.0 angstrom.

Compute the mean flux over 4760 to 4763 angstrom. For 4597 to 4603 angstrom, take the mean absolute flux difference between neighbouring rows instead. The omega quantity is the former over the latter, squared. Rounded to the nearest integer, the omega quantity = 70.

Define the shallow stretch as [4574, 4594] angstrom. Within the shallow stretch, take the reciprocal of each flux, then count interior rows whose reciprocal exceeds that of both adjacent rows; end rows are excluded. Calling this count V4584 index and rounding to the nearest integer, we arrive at 2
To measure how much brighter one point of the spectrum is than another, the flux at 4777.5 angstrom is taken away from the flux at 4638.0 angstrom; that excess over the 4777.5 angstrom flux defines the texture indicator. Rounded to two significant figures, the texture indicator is -0.29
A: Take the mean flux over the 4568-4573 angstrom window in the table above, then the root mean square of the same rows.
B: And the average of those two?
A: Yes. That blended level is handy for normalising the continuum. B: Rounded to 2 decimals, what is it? 2.99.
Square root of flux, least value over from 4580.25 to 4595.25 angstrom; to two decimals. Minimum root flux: 1.62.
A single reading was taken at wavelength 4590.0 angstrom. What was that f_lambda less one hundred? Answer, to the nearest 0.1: -97.4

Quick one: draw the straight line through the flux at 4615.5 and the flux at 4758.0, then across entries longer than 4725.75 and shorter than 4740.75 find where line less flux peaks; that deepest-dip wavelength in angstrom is 4734.0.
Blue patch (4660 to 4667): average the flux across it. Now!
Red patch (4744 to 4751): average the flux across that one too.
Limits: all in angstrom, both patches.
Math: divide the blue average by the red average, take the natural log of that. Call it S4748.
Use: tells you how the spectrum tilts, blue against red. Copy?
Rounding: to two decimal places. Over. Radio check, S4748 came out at -0.13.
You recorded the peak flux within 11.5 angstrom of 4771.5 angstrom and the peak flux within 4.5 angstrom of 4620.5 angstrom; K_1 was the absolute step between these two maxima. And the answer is 0.0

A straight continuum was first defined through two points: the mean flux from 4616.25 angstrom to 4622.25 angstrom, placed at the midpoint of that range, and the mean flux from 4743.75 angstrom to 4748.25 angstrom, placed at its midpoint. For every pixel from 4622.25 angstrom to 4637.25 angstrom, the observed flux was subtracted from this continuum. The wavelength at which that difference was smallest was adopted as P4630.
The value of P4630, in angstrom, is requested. 4630.5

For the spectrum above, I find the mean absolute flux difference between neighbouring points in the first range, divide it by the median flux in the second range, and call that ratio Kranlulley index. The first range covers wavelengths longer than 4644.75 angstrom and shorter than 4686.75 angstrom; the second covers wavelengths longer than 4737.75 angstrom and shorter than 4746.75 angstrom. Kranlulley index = 0.069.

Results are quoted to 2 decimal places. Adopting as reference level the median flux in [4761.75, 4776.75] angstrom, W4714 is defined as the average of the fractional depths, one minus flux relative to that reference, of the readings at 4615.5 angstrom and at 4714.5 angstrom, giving 0.11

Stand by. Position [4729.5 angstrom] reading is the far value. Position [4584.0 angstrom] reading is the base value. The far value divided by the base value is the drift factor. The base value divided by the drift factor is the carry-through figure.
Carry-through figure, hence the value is 2.6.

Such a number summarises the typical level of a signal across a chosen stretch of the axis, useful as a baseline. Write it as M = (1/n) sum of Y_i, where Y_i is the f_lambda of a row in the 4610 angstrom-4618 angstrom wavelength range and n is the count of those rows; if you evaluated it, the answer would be 3.07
